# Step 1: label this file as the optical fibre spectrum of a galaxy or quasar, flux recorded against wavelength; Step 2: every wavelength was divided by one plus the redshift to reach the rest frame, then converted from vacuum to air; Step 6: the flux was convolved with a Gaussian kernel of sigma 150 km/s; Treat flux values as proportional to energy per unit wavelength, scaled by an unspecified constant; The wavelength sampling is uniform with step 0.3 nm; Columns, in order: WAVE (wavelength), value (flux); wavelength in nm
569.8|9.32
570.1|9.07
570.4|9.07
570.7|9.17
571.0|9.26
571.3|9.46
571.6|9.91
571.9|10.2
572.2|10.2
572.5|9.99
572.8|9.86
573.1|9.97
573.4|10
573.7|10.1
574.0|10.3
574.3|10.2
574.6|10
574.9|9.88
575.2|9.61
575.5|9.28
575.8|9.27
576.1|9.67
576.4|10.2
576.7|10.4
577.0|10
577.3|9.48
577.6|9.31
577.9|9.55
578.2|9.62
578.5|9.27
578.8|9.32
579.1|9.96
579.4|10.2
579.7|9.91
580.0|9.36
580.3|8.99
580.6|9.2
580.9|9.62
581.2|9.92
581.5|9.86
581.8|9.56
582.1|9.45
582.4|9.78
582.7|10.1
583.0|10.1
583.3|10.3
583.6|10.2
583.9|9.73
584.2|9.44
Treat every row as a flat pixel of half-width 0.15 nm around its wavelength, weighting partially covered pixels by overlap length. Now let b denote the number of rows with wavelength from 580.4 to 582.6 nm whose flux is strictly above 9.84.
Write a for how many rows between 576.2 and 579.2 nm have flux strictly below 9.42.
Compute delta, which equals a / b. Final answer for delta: 1.5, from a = 3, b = 2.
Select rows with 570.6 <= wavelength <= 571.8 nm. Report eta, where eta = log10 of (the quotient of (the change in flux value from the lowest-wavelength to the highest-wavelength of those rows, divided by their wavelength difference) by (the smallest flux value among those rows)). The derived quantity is -1.05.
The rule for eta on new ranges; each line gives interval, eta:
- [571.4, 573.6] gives -2.29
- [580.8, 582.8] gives -1.55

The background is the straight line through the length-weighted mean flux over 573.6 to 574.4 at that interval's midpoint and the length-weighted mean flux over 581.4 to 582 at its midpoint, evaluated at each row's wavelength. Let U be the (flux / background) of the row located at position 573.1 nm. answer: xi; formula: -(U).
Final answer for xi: -0.97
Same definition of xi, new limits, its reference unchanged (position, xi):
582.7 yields -1.05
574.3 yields -1.00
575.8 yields -0.92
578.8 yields -0.94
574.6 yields -0.98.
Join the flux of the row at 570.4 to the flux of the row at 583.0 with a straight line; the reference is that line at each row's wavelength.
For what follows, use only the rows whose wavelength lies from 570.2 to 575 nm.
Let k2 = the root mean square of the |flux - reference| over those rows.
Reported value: 0.67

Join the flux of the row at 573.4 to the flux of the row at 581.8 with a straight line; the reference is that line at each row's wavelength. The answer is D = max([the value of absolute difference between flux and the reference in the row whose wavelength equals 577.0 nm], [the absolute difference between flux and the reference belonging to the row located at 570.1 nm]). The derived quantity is 1.1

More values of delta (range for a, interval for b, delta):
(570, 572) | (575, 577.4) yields 1.3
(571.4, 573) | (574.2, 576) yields 0.0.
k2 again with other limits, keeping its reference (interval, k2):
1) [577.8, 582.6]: 0.42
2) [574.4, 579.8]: 0.39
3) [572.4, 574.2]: 0.74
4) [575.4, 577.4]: 0.44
